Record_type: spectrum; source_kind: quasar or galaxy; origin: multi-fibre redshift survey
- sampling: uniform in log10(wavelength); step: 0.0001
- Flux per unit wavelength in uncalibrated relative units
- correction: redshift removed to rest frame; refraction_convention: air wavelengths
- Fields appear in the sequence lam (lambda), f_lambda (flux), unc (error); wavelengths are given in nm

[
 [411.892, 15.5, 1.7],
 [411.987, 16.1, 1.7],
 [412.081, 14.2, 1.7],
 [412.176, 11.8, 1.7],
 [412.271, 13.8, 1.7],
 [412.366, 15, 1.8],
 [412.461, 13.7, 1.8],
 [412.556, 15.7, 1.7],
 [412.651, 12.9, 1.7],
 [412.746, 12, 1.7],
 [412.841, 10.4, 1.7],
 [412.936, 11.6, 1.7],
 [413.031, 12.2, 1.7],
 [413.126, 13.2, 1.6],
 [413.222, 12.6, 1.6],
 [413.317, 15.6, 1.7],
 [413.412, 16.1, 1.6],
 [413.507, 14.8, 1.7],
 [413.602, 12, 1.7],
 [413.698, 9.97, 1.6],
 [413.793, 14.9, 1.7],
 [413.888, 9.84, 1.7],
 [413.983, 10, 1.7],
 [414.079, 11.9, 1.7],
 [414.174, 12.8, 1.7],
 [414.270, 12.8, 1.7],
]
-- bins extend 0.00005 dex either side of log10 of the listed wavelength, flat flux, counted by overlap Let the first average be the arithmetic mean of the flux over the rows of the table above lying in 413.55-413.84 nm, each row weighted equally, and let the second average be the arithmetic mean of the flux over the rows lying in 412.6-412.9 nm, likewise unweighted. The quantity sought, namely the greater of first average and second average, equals 12.3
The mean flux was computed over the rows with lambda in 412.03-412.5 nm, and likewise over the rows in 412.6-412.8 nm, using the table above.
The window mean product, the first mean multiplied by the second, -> 171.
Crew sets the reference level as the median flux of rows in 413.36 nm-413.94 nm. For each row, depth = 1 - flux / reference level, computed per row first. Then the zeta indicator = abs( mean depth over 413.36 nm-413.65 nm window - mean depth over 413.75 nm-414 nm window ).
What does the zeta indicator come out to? 0.20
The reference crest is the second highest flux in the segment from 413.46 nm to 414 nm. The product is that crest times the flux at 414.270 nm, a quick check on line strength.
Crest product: 189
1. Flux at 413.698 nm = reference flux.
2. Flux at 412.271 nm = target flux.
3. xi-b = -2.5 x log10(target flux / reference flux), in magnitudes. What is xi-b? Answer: -0.4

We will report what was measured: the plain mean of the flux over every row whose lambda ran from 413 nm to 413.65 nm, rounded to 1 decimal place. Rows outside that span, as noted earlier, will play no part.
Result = 13.8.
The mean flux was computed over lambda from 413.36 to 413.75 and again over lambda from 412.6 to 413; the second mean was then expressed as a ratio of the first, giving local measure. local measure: 0.89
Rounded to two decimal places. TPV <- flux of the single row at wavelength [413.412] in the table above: 16.10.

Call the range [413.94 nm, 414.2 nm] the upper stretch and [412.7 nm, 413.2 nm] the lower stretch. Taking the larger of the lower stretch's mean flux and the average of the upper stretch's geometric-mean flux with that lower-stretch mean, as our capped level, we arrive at 11.9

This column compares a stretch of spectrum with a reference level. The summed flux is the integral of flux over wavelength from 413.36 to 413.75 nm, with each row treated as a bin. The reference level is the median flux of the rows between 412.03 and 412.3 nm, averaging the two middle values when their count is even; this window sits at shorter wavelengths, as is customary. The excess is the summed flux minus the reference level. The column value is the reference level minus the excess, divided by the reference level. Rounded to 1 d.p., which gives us 1.6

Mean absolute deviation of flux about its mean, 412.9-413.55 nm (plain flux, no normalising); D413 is 1.5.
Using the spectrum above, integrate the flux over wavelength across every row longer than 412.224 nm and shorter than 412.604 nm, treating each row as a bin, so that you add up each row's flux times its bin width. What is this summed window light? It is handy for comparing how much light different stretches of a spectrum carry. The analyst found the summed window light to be 5.53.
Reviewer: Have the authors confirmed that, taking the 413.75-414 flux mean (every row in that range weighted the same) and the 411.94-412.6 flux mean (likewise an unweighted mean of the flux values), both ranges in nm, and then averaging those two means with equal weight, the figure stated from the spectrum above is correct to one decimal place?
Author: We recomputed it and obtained 13.0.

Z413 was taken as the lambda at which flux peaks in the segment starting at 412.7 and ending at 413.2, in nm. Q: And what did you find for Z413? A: 413.126 nm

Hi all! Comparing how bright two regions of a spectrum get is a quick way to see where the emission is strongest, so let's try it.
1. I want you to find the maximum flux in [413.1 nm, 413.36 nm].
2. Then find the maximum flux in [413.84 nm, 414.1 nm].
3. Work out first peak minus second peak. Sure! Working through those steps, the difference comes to 3.7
